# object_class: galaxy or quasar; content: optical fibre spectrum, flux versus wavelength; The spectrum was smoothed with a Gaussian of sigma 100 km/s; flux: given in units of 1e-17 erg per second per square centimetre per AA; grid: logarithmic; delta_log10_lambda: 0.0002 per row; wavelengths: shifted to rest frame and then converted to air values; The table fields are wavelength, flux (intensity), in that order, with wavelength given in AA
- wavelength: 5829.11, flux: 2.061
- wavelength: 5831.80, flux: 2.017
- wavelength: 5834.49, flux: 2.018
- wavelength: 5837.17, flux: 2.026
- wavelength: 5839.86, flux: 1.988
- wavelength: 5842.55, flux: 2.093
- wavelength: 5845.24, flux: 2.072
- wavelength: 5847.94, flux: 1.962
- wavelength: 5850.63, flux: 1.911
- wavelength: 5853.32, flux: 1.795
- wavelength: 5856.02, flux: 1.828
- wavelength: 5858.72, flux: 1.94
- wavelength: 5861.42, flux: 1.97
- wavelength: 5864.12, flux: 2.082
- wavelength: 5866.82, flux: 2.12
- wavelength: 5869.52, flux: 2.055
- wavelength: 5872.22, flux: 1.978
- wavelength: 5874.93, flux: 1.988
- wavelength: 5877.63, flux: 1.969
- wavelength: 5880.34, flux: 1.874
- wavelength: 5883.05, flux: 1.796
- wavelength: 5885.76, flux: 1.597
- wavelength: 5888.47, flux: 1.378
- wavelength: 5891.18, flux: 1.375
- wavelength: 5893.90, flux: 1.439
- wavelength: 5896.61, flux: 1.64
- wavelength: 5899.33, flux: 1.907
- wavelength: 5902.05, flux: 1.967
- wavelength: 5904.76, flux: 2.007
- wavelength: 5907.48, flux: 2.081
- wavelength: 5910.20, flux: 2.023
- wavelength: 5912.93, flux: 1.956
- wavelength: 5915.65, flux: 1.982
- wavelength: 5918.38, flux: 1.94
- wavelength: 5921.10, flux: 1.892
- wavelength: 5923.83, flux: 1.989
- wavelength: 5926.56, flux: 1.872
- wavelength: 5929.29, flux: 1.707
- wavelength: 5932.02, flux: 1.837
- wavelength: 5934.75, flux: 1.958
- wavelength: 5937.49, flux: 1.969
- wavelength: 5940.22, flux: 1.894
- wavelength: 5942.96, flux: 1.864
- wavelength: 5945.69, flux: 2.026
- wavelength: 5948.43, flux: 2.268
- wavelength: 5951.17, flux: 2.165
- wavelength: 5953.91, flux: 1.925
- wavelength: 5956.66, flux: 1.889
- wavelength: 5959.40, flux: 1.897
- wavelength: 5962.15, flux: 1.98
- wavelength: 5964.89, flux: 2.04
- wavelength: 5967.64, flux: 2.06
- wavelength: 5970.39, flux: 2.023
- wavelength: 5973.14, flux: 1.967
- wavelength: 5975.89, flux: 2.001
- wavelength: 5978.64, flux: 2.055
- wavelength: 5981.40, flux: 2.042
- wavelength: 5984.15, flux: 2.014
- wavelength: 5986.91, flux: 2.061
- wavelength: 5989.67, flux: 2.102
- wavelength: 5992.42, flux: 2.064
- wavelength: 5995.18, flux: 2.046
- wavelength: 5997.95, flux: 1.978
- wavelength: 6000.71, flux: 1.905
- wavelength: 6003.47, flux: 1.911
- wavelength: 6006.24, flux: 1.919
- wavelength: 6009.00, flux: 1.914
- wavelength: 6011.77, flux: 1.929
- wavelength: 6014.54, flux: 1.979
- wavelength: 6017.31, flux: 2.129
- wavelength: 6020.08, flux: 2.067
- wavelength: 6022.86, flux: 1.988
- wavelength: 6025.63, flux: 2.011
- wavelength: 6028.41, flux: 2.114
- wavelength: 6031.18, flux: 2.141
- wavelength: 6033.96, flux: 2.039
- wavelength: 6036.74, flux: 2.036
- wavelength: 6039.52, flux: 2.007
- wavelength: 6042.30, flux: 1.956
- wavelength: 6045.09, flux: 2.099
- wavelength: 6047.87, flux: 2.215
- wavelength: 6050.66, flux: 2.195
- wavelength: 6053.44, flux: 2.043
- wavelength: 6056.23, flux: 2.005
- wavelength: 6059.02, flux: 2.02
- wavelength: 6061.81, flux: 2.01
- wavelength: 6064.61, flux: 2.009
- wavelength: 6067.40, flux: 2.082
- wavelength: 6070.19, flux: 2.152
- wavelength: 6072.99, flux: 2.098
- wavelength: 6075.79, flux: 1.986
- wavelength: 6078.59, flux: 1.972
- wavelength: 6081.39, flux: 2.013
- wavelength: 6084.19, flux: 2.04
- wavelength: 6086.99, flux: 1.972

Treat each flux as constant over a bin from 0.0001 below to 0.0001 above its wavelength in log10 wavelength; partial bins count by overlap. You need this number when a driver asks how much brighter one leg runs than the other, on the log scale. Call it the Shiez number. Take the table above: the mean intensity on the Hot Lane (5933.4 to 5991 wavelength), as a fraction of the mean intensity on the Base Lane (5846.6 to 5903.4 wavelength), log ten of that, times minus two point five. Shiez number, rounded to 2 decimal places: -0.10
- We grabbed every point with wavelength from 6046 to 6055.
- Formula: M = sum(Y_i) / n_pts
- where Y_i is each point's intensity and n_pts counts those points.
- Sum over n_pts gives 2.15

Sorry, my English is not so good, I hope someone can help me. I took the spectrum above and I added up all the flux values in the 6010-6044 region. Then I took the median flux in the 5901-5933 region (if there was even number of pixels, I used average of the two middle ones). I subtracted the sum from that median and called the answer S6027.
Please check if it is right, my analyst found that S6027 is -22.4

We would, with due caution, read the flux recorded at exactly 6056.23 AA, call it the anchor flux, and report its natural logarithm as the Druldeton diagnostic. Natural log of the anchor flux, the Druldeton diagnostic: 0.70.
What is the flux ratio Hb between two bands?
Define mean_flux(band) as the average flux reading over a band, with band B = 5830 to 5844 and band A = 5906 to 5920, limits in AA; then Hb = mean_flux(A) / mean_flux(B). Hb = 0.98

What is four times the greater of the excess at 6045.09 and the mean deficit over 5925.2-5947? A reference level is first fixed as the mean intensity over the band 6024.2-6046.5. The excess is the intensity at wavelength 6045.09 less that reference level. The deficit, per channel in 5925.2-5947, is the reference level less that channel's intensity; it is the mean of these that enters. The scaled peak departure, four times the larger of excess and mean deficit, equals 0.64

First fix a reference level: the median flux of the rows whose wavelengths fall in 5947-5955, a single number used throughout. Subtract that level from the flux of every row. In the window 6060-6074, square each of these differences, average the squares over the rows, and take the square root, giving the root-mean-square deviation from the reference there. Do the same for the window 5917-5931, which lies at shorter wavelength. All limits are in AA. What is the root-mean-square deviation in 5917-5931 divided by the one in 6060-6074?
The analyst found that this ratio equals 2.7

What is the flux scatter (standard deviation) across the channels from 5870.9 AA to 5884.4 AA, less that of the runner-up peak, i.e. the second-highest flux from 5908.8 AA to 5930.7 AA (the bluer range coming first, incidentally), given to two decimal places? -1.91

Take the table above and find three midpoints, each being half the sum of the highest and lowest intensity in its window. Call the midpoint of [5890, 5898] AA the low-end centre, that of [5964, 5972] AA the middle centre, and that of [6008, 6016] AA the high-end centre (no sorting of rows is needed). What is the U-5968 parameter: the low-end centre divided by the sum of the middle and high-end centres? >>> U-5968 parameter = 0.38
